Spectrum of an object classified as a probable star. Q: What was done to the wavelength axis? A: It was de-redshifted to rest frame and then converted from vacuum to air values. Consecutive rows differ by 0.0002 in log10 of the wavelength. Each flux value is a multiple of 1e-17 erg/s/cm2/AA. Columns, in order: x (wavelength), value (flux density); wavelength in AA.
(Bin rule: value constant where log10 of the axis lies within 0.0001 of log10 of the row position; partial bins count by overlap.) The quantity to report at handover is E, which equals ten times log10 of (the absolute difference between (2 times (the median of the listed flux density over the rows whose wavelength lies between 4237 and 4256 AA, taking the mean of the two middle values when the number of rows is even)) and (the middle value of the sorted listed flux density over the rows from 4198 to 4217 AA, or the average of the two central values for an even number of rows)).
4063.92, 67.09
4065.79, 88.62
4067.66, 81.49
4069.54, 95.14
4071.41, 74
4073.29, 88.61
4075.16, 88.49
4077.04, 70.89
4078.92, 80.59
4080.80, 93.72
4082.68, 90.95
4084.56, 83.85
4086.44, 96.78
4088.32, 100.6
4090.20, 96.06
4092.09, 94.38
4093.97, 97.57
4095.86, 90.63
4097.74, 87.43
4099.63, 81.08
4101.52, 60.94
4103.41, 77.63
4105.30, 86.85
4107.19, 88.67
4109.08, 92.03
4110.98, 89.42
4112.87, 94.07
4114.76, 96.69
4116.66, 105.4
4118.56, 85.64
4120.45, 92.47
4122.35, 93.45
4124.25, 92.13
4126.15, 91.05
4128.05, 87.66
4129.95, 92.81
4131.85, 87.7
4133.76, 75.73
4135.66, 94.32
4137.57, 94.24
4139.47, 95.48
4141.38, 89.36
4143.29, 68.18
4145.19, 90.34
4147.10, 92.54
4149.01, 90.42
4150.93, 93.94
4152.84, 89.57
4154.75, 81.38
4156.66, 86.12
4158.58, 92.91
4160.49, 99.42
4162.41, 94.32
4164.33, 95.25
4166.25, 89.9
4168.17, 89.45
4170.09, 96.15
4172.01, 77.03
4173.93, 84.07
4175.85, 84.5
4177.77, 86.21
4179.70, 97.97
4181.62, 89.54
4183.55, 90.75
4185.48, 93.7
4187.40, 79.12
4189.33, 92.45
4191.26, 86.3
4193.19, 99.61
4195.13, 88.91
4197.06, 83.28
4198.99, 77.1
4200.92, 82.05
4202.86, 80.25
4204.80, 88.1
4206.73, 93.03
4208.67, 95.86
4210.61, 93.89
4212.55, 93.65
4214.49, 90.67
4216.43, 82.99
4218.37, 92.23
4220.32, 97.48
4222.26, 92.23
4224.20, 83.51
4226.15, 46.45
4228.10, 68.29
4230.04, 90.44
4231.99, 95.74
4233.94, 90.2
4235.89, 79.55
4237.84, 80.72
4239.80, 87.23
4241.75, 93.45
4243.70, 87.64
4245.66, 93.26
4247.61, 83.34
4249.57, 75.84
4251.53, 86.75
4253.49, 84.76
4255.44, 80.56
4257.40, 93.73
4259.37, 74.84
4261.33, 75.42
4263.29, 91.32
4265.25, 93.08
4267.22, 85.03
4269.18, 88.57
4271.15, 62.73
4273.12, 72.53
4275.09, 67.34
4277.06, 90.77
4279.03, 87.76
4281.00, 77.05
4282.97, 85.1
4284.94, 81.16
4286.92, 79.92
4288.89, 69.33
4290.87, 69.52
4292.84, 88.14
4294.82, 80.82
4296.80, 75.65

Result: 19.1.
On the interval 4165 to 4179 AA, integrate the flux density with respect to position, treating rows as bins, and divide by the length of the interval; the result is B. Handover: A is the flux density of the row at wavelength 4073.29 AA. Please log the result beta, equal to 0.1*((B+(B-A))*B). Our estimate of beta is 747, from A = 88.61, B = 87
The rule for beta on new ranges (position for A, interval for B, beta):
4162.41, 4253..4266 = 637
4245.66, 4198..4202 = 526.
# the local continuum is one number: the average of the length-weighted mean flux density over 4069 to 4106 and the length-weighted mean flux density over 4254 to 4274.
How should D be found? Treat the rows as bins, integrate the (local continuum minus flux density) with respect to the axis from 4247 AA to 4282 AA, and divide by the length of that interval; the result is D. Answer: 2.6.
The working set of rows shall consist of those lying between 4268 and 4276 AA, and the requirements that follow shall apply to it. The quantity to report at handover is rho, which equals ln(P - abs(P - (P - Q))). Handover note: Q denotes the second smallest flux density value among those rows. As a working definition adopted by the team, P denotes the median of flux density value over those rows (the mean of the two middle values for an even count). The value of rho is 1.0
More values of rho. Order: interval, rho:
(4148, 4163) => 1.7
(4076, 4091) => 2.5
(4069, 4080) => 2.4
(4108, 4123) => 1.3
